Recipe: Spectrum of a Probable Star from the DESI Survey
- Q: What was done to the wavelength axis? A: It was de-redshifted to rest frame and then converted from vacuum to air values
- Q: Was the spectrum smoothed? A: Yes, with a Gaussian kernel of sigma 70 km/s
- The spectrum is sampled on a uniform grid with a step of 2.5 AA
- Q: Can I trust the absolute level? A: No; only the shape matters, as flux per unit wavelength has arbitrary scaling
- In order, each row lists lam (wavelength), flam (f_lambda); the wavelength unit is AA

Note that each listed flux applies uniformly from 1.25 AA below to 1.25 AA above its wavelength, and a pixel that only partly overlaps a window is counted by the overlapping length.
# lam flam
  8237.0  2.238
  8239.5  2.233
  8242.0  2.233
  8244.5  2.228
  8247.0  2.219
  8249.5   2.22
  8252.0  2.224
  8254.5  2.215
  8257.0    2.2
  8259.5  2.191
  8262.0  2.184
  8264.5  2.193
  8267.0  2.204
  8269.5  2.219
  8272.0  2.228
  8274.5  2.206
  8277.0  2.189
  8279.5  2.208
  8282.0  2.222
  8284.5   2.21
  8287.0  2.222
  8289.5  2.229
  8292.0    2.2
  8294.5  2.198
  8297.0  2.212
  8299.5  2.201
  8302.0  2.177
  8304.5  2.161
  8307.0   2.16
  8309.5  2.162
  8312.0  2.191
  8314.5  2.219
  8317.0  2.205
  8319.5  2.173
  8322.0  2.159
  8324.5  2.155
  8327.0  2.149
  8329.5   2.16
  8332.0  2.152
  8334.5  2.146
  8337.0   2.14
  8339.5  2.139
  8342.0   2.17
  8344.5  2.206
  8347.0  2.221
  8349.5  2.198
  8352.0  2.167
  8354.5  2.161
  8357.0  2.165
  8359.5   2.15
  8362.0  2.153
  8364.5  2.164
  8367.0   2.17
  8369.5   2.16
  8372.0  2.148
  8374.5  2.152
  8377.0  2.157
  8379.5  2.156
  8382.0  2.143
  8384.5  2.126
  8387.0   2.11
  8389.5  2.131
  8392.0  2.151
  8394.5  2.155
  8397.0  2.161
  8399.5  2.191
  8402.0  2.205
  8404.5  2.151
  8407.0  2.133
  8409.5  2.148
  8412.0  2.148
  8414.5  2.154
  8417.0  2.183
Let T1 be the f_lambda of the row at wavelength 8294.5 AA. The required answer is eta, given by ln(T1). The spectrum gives 0.788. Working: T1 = 2.198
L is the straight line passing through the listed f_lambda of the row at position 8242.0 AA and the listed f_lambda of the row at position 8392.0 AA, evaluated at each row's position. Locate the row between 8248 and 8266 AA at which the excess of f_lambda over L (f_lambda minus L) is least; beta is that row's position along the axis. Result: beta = 8262.0 AA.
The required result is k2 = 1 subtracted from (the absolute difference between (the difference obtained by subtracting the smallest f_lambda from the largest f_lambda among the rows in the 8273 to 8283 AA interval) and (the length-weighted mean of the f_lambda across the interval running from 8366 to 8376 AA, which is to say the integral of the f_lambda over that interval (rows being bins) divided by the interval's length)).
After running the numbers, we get 1.12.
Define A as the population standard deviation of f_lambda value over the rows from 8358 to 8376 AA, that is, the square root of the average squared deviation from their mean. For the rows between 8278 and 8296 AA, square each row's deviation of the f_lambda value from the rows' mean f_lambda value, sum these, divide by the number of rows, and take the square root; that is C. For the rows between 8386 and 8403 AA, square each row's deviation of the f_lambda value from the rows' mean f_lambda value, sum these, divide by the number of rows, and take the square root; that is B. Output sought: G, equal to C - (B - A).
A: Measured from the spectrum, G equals -0.012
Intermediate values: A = 0.008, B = 0.030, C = 0.011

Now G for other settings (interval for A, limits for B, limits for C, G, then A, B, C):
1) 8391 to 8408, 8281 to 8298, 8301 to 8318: 0.034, 0.023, 0.011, 0.022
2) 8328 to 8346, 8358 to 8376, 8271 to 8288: 0.026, 0.022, 0.008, 0.012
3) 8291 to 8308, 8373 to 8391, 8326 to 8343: 0.013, 0.019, 0.016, 0.010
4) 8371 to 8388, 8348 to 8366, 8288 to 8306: 0.022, 0.016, 0.015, 0.021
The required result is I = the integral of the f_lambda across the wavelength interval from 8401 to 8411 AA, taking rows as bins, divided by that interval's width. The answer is 2.158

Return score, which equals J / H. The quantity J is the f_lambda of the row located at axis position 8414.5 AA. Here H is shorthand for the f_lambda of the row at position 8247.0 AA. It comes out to 0.97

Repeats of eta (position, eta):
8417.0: 0.781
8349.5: 0.788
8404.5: 0.766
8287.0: 0.798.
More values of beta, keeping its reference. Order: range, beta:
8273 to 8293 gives 8277.0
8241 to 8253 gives 8247.0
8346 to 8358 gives 8354.5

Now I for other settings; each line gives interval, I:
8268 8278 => 2.211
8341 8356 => 2.187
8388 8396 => 2.145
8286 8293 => 2.217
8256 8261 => 2.195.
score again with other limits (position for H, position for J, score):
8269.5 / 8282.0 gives 1.00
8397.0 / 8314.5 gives 1.03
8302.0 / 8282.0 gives 1.02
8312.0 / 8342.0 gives 0.99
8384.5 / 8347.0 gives 1.04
